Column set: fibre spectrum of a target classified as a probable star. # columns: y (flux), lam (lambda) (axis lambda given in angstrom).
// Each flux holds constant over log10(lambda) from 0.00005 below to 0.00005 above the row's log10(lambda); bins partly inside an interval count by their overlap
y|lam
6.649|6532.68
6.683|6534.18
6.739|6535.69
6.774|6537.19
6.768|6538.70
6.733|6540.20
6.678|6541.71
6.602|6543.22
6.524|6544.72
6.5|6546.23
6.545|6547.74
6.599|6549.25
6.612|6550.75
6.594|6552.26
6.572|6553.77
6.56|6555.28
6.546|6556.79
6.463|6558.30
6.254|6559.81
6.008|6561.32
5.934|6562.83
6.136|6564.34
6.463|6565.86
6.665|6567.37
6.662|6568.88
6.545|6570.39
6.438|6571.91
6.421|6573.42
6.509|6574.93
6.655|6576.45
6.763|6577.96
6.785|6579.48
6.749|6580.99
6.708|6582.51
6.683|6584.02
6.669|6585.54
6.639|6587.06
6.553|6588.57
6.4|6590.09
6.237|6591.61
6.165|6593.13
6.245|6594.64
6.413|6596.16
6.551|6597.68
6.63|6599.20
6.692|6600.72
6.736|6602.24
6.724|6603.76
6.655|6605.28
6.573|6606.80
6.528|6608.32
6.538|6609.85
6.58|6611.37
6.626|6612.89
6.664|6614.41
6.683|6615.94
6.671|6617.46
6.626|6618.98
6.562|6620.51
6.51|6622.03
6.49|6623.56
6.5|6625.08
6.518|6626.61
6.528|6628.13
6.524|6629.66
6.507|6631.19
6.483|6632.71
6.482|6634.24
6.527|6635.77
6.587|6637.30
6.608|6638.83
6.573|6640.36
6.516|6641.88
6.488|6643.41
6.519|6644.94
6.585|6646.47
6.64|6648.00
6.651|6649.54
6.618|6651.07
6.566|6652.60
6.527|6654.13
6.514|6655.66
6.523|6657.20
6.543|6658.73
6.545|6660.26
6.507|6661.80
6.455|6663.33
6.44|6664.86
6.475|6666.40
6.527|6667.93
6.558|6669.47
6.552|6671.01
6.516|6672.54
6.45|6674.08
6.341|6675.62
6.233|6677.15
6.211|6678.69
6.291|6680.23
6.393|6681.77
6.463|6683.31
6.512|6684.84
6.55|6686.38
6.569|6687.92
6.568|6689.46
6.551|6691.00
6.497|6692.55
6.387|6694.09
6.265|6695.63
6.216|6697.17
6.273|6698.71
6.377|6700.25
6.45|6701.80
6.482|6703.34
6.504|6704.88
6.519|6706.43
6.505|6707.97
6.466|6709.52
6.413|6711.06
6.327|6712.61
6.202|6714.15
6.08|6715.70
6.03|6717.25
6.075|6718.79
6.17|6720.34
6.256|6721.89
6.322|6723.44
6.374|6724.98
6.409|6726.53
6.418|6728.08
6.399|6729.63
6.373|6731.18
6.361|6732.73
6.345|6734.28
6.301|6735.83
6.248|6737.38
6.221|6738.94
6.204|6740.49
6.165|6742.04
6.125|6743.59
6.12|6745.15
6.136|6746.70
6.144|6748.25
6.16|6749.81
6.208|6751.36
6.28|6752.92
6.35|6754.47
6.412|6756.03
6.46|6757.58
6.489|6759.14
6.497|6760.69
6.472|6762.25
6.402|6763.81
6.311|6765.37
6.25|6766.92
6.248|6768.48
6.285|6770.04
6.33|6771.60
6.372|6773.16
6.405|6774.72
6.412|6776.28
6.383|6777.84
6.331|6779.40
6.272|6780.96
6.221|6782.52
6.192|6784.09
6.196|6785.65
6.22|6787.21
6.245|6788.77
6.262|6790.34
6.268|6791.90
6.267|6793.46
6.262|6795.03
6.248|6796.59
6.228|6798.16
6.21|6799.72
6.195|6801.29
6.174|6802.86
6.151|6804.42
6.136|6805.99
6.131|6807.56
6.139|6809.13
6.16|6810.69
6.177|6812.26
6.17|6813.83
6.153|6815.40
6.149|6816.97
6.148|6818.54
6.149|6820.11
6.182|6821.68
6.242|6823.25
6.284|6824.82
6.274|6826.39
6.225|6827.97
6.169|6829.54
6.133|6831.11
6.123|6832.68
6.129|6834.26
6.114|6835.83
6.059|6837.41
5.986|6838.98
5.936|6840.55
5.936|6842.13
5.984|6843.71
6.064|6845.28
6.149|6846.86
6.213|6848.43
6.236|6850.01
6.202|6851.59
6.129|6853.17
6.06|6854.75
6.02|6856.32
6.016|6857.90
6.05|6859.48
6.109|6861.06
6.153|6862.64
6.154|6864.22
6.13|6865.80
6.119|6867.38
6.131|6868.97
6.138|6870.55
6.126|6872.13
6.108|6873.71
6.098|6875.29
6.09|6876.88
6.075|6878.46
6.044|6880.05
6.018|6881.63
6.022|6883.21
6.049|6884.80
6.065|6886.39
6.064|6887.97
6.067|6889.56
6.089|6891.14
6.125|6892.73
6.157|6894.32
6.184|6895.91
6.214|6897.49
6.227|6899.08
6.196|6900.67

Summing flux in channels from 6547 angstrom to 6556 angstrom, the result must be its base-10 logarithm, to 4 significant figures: 1.596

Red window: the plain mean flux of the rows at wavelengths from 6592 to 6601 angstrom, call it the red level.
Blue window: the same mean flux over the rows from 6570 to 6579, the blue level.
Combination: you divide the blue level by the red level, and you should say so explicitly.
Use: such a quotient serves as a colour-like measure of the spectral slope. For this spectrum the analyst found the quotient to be 1.02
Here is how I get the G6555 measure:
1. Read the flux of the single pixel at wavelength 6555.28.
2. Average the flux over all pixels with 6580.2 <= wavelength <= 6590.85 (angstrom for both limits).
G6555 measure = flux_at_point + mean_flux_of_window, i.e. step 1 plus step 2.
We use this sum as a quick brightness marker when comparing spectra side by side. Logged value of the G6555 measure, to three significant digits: 13.2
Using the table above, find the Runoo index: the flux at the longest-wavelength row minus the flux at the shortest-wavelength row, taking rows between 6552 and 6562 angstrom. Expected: -0.59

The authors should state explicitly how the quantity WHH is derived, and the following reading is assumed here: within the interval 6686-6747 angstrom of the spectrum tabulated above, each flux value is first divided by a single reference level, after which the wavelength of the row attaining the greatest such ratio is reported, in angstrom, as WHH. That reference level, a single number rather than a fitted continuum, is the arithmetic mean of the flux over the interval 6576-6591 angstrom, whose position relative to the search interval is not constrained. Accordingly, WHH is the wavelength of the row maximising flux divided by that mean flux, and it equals 6687.92 angstrom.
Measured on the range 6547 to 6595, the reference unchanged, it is 6579.48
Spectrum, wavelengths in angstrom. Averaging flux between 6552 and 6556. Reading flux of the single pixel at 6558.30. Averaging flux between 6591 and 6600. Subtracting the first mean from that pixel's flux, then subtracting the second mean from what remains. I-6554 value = -6.49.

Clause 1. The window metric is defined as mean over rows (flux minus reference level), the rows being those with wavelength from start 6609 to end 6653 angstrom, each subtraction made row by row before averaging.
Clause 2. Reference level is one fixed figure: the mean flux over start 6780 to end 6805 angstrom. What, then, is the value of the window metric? 0.34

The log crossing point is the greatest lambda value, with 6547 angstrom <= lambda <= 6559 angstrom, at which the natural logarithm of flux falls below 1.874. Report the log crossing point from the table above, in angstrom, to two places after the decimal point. 6558.30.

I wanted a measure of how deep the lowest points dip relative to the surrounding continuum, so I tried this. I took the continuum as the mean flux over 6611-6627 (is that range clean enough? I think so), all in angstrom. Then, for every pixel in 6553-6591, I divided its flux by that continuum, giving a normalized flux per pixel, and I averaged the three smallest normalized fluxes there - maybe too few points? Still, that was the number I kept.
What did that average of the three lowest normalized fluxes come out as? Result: 0.915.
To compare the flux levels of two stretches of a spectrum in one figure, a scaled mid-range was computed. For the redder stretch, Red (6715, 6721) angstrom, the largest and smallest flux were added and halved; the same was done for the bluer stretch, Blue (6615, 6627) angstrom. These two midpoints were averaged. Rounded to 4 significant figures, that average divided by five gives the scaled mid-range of 1.269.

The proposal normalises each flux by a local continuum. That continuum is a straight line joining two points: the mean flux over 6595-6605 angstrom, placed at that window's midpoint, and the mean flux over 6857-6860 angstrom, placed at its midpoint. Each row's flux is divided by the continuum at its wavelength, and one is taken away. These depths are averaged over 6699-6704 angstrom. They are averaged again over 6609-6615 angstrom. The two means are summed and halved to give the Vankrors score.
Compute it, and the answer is 0.004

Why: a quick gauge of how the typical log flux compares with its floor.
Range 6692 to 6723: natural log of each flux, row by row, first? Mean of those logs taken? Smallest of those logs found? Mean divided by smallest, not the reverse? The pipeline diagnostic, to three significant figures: 1.03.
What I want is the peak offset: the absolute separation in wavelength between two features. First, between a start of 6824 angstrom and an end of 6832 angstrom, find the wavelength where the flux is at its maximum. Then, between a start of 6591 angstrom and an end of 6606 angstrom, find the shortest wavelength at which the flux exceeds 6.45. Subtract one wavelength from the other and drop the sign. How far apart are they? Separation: 227.1 angstrom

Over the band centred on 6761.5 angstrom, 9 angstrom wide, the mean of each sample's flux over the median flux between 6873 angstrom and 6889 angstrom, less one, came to 0.062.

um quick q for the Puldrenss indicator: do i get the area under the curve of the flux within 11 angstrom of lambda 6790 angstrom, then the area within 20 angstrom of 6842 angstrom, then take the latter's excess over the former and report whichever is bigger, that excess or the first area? 137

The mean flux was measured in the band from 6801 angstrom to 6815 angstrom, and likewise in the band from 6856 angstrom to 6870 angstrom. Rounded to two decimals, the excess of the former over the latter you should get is 0.06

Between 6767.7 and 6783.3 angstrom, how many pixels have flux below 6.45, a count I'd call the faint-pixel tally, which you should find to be 10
